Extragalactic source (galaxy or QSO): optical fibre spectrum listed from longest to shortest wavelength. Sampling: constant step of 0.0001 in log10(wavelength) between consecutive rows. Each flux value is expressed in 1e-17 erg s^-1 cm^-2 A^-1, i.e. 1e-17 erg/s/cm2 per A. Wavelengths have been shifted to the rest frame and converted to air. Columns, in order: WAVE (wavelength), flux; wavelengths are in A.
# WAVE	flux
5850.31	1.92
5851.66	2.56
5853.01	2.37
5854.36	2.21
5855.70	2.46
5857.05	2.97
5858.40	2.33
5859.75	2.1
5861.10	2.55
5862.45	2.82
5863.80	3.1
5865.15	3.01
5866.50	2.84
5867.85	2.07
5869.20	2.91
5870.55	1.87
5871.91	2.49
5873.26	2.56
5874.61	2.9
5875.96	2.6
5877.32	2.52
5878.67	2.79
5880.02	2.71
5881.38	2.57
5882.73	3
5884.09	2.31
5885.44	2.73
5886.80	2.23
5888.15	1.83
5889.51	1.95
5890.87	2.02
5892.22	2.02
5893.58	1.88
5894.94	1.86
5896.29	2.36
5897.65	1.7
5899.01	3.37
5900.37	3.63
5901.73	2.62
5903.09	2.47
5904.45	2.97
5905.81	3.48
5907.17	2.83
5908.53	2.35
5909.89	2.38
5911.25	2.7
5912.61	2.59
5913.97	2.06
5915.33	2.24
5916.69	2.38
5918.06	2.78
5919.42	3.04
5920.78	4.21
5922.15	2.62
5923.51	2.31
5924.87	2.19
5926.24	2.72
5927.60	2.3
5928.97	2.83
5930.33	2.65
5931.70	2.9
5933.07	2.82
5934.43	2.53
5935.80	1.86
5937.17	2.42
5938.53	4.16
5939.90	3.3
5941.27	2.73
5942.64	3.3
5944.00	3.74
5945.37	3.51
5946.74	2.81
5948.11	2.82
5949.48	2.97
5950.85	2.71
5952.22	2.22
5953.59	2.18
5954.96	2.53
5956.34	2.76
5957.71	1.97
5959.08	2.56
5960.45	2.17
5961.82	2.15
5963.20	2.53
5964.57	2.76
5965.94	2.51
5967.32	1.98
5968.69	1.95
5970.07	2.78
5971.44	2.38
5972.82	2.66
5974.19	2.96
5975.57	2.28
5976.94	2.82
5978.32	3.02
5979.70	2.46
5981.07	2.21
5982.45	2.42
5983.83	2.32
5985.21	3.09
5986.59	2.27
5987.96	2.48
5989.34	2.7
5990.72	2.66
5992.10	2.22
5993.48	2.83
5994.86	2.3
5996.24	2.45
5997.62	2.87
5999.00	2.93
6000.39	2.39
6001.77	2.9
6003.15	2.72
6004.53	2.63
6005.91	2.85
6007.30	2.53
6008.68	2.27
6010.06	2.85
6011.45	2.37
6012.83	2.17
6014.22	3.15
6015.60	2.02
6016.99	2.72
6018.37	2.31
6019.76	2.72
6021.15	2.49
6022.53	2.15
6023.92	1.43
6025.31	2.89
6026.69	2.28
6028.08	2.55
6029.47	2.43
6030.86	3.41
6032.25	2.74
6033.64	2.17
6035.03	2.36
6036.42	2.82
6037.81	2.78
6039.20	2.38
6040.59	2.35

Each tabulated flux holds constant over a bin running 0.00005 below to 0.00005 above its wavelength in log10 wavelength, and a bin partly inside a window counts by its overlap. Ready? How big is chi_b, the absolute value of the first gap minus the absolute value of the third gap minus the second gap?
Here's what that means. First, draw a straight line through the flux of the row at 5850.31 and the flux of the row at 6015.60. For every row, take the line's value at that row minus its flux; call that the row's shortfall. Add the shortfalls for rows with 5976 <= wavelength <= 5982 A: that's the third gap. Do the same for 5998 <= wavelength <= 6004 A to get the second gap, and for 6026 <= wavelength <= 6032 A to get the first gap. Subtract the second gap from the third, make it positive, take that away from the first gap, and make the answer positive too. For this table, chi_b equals 2.9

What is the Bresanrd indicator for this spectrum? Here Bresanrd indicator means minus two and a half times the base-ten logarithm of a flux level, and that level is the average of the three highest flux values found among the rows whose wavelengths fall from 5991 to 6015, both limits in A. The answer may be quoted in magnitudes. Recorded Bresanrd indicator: -1.19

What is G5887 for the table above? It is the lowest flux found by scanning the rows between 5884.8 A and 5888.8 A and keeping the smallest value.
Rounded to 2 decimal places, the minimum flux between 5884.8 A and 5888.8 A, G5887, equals 1.83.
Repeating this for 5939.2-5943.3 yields 2.73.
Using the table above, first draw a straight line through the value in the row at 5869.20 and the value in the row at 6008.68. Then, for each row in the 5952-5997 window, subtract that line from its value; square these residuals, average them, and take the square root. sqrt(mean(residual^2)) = 0.32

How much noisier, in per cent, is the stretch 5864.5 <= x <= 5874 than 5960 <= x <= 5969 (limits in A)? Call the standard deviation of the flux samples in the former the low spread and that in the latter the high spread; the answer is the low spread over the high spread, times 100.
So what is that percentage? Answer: 140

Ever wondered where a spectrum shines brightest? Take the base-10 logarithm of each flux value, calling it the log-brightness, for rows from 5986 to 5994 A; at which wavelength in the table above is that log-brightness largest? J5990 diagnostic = 5993.48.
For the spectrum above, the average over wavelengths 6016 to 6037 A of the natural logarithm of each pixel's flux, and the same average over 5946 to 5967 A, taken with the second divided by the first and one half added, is 1.52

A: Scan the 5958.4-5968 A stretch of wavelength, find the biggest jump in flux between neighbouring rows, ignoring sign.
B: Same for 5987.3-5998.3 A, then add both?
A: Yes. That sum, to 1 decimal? 1.1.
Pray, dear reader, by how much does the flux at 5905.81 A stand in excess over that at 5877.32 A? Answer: 1.0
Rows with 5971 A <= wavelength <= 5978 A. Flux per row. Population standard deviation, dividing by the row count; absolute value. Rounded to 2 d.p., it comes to 0.26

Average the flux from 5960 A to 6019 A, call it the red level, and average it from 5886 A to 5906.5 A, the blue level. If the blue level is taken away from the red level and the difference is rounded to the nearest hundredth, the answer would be 0.11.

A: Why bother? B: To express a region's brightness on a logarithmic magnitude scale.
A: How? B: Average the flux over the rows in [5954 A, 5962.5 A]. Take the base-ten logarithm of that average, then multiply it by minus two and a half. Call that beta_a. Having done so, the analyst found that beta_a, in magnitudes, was -0.93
